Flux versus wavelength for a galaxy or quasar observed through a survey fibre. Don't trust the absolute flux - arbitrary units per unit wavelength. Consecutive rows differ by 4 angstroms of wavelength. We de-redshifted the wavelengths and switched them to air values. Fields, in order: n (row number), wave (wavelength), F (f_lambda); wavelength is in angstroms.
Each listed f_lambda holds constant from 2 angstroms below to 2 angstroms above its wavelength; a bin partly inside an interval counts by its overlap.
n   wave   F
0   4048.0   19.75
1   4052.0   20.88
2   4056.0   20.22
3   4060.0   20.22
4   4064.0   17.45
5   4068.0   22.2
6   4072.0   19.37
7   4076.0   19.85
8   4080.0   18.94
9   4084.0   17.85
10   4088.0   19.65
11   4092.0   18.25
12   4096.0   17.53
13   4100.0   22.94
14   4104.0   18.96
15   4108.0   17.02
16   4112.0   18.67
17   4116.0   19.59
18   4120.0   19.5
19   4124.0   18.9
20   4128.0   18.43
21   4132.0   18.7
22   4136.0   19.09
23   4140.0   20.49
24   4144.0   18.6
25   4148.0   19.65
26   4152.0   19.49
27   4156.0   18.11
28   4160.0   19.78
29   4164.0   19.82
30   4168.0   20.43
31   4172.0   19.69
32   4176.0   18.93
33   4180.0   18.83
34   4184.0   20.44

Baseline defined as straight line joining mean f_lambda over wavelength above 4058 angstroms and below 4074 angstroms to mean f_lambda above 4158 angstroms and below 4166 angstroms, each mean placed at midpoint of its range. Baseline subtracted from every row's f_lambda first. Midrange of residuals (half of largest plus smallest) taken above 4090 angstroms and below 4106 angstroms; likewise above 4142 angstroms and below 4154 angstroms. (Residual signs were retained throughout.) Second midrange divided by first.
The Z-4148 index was -1.6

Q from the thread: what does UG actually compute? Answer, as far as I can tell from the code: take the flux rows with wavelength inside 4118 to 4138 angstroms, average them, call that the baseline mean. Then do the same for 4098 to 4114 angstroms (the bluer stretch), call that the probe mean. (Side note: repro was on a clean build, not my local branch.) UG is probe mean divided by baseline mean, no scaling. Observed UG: 1.03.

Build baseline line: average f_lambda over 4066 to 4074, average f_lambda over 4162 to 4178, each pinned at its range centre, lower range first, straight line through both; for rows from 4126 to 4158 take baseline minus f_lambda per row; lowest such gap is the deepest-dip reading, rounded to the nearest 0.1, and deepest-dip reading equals -0.5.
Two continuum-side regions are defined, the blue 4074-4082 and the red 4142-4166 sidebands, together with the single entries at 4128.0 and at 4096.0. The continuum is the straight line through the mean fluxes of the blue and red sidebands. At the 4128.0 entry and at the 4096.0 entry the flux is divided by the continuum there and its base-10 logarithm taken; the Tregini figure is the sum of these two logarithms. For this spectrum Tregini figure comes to -0.063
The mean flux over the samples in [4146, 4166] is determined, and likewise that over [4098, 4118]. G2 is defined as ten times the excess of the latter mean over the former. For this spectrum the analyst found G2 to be 0.7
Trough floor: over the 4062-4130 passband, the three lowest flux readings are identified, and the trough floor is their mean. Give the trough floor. 17.3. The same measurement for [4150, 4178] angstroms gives 18.8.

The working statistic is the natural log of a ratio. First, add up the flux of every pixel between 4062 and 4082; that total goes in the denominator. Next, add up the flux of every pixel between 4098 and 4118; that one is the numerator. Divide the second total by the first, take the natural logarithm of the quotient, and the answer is -0.006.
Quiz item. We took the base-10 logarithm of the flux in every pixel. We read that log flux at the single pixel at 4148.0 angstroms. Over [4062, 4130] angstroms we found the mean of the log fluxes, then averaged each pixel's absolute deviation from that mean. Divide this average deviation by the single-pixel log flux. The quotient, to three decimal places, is 0.019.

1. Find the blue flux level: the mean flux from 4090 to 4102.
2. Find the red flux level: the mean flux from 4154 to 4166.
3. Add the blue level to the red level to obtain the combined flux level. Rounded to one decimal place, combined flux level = 38.8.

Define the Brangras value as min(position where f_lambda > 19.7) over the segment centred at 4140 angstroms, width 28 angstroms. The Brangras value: 4140.0 angstroms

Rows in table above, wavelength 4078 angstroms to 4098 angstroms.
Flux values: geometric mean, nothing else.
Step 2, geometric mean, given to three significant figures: 18.4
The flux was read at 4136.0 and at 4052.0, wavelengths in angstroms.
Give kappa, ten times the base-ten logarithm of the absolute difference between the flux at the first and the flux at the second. 2.5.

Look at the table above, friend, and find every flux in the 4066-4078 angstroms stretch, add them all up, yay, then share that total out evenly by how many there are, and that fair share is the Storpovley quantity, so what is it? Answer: 20.5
